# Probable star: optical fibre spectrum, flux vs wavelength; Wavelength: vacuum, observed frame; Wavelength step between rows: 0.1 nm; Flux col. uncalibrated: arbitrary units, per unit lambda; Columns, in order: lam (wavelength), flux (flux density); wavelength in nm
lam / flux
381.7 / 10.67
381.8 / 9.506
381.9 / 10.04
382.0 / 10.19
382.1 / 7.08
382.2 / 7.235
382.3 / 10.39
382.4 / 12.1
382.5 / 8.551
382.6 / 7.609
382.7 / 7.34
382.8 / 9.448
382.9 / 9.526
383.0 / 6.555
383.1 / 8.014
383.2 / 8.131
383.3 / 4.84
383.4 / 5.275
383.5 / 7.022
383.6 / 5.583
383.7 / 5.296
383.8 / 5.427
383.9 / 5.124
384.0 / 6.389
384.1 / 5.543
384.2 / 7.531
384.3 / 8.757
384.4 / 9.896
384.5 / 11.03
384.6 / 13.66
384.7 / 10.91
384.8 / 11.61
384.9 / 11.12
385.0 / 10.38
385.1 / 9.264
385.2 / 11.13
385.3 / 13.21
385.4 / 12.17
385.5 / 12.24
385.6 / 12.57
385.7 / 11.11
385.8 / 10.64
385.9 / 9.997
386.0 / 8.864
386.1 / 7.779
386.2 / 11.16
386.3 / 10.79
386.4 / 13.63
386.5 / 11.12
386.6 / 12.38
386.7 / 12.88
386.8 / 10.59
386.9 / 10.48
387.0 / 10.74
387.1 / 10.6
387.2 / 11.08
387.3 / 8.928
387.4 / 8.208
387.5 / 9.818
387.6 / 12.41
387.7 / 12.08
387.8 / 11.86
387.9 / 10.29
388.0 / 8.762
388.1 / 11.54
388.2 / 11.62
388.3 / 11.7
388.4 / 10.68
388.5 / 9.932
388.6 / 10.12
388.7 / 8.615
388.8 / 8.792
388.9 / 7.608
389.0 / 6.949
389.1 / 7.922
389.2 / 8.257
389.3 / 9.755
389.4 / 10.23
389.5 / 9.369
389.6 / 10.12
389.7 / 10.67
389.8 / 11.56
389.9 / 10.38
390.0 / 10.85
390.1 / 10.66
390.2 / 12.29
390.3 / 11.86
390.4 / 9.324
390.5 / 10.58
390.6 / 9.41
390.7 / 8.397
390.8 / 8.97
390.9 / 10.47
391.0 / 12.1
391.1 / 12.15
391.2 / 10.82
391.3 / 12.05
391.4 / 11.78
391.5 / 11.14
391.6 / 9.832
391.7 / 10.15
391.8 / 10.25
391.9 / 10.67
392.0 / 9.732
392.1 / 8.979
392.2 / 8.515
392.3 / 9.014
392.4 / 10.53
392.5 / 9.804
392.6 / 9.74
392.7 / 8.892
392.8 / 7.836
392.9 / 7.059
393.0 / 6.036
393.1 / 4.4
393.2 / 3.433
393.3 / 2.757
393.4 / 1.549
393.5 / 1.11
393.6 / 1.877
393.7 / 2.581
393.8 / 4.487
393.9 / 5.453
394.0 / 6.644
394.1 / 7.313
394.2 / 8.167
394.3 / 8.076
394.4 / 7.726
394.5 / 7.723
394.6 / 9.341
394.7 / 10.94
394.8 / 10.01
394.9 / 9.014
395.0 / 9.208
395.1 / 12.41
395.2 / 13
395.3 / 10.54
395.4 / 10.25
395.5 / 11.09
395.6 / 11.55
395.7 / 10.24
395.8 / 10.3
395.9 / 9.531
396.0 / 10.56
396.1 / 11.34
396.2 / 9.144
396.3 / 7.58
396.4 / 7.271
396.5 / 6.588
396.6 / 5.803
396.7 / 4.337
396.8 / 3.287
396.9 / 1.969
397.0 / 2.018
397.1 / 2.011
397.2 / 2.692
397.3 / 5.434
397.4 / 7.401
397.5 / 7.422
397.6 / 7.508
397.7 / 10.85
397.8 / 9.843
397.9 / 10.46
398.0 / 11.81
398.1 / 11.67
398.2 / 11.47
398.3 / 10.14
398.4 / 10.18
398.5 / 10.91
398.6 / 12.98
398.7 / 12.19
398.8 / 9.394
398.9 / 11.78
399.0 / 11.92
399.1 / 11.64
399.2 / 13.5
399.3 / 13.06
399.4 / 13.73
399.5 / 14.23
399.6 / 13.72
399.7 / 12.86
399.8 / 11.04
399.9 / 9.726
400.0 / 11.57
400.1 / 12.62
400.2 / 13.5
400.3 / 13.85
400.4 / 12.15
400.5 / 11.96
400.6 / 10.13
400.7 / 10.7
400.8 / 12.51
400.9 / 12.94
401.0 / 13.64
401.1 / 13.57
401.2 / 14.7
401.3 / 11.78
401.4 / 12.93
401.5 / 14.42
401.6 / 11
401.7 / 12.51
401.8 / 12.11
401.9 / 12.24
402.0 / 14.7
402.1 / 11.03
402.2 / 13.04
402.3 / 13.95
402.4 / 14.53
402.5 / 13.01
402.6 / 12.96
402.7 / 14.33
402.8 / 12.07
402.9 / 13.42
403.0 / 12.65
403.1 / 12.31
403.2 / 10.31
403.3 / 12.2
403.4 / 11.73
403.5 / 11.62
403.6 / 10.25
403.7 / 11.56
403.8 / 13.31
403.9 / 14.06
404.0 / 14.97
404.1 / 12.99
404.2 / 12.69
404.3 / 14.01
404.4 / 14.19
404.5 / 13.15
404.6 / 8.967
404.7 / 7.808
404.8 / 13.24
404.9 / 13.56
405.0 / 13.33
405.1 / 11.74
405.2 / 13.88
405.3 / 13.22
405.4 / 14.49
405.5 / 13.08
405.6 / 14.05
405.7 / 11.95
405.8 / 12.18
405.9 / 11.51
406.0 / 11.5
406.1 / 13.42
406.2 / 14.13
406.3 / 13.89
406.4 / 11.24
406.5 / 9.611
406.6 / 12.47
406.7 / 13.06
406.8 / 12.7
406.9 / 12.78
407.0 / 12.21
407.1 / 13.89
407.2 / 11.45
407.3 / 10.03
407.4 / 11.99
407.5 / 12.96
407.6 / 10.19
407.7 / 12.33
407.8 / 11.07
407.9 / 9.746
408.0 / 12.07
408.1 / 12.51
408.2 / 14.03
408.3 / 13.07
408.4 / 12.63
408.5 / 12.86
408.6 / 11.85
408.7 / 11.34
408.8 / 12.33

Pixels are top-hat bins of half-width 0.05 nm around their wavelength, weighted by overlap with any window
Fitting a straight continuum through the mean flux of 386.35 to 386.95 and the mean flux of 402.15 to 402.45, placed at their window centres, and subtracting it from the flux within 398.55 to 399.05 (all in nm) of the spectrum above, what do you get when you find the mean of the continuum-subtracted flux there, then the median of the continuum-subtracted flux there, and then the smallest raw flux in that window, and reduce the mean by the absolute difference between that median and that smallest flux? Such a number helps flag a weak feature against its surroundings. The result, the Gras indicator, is -12.6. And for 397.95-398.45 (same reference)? -14.3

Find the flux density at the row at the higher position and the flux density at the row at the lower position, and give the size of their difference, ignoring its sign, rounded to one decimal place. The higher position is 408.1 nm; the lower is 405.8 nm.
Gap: 0.3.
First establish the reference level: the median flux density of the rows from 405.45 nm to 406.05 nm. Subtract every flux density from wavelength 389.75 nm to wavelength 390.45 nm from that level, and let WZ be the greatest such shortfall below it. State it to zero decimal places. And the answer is 3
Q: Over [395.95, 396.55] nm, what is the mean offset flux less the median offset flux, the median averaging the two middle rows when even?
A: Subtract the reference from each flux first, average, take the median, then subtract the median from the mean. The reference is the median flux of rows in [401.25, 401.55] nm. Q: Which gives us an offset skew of 0.39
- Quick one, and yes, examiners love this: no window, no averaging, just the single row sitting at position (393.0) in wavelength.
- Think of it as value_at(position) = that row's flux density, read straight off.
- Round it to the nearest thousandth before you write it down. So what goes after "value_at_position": 6.036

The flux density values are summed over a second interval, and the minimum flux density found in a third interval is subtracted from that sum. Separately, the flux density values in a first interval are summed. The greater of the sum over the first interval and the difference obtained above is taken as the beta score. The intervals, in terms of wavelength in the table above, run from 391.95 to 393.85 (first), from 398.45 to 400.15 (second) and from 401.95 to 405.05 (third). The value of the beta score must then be 199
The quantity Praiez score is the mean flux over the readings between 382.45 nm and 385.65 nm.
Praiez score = 8.8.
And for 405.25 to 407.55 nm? 12.5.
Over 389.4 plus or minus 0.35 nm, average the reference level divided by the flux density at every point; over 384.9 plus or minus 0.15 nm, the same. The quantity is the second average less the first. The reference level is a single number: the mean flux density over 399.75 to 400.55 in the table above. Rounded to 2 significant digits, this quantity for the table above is -0.19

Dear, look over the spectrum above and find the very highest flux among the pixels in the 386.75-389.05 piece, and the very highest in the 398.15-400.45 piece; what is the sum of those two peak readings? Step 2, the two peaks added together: 26.6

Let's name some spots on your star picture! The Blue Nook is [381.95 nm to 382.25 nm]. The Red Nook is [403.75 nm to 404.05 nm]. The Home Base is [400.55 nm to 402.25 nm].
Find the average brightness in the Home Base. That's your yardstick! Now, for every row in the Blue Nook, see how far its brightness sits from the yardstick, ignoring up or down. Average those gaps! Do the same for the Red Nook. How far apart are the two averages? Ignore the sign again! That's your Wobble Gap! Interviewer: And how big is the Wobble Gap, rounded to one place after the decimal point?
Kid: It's 2.9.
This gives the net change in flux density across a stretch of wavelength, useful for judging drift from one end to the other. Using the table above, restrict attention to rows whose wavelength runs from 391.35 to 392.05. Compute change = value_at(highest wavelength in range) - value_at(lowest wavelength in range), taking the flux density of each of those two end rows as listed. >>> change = -2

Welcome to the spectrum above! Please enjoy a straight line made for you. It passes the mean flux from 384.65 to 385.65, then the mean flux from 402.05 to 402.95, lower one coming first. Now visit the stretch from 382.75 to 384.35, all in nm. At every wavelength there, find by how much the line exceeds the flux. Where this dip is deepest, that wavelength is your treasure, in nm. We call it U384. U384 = 383.3 nm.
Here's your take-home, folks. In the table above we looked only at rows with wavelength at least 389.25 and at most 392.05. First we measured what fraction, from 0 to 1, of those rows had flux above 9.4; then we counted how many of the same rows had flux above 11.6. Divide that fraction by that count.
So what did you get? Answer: 0.14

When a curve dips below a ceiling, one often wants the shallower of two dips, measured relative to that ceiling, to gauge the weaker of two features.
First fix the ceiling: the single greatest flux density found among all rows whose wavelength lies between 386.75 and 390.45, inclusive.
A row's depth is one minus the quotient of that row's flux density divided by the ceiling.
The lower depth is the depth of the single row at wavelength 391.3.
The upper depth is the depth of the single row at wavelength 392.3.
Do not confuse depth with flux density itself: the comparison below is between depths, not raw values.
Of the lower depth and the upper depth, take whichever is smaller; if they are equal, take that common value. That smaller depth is 0.03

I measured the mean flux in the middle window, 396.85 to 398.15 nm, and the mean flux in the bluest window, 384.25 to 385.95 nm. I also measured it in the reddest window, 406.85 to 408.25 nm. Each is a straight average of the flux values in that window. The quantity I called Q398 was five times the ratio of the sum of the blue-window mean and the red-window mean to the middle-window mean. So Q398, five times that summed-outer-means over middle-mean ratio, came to 16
